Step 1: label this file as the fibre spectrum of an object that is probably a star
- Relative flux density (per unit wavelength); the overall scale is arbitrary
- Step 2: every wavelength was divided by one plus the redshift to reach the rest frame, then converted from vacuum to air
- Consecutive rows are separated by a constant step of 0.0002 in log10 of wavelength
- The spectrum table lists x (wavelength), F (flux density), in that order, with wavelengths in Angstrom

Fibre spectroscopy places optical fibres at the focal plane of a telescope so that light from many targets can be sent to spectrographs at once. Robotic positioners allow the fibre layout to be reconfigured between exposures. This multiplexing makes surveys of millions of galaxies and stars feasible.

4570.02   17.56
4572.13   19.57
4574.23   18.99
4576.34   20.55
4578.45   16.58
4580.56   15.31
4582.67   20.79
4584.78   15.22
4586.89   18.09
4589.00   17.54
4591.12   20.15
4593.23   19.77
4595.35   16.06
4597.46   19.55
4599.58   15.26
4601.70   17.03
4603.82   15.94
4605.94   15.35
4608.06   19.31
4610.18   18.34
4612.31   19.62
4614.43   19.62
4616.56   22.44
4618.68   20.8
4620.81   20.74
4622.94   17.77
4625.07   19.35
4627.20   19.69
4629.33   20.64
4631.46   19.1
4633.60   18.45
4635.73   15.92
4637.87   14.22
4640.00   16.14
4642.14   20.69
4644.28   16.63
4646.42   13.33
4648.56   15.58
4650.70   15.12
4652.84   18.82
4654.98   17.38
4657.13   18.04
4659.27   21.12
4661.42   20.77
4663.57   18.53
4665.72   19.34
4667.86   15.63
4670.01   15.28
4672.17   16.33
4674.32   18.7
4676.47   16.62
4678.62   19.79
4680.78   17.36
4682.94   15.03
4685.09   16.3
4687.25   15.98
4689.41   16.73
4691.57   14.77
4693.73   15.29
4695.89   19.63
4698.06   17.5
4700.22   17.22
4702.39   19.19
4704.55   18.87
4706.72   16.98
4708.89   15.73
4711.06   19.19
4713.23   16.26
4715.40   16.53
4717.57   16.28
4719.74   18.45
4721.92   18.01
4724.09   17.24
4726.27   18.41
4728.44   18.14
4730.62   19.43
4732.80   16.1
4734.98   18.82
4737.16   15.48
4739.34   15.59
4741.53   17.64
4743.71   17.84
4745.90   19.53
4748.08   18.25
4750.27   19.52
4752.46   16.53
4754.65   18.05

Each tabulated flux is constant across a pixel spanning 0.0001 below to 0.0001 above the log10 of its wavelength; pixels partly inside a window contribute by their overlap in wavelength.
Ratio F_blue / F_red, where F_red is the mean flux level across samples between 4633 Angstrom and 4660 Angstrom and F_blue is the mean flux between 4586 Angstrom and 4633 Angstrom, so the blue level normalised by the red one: 1.10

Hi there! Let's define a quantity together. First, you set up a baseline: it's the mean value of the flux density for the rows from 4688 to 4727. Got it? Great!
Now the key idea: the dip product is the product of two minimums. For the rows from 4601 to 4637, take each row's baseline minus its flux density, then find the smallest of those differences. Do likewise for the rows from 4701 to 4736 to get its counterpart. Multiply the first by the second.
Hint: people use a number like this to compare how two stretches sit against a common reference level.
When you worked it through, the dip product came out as 11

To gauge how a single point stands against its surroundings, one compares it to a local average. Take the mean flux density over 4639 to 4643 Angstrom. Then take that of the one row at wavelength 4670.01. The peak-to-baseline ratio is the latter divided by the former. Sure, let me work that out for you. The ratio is 0.83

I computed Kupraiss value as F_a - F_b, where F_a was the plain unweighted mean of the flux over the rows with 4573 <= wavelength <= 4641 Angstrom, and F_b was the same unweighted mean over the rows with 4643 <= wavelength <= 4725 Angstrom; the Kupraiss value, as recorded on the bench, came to 1.0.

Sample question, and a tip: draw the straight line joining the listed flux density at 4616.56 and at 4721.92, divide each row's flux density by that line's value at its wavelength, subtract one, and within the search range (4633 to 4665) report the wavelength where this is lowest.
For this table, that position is 4646.42 Angstrom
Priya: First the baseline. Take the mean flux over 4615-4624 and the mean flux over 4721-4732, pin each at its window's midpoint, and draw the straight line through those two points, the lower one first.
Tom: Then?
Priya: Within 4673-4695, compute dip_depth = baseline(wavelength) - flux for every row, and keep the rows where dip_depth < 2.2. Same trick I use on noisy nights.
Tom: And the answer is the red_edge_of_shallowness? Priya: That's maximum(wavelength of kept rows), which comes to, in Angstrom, 4680.78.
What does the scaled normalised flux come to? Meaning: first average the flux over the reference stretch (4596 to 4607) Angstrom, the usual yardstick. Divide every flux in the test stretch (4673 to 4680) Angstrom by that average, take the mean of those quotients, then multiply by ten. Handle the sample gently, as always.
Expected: 11.0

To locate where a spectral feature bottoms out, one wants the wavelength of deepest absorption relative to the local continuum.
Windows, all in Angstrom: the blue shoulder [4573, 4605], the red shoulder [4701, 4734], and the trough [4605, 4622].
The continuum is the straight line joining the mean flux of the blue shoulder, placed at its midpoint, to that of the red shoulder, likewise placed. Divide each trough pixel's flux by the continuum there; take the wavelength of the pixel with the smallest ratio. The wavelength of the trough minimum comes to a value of 4605.94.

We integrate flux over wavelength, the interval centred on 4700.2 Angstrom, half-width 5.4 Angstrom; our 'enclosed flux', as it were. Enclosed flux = 200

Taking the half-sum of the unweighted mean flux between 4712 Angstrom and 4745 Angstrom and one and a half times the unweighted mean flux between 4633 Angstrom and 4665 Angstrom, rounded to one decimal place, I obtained 21.7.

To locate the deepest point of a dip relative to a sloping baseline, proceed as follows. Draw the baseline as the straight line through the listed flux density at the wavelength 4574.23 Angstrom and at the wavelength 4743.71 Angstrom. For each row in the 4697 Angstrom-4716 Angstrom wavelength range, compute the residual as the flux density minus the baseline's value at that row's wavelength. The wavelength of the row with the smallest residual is 4708.89 Angstrom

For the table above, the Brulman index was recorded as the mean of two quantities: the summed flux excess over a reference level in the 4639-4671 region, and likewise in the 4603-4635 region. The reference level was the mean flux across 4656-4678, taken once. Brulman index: 4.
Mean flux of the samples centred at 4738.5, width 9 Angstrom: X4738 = 16.9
